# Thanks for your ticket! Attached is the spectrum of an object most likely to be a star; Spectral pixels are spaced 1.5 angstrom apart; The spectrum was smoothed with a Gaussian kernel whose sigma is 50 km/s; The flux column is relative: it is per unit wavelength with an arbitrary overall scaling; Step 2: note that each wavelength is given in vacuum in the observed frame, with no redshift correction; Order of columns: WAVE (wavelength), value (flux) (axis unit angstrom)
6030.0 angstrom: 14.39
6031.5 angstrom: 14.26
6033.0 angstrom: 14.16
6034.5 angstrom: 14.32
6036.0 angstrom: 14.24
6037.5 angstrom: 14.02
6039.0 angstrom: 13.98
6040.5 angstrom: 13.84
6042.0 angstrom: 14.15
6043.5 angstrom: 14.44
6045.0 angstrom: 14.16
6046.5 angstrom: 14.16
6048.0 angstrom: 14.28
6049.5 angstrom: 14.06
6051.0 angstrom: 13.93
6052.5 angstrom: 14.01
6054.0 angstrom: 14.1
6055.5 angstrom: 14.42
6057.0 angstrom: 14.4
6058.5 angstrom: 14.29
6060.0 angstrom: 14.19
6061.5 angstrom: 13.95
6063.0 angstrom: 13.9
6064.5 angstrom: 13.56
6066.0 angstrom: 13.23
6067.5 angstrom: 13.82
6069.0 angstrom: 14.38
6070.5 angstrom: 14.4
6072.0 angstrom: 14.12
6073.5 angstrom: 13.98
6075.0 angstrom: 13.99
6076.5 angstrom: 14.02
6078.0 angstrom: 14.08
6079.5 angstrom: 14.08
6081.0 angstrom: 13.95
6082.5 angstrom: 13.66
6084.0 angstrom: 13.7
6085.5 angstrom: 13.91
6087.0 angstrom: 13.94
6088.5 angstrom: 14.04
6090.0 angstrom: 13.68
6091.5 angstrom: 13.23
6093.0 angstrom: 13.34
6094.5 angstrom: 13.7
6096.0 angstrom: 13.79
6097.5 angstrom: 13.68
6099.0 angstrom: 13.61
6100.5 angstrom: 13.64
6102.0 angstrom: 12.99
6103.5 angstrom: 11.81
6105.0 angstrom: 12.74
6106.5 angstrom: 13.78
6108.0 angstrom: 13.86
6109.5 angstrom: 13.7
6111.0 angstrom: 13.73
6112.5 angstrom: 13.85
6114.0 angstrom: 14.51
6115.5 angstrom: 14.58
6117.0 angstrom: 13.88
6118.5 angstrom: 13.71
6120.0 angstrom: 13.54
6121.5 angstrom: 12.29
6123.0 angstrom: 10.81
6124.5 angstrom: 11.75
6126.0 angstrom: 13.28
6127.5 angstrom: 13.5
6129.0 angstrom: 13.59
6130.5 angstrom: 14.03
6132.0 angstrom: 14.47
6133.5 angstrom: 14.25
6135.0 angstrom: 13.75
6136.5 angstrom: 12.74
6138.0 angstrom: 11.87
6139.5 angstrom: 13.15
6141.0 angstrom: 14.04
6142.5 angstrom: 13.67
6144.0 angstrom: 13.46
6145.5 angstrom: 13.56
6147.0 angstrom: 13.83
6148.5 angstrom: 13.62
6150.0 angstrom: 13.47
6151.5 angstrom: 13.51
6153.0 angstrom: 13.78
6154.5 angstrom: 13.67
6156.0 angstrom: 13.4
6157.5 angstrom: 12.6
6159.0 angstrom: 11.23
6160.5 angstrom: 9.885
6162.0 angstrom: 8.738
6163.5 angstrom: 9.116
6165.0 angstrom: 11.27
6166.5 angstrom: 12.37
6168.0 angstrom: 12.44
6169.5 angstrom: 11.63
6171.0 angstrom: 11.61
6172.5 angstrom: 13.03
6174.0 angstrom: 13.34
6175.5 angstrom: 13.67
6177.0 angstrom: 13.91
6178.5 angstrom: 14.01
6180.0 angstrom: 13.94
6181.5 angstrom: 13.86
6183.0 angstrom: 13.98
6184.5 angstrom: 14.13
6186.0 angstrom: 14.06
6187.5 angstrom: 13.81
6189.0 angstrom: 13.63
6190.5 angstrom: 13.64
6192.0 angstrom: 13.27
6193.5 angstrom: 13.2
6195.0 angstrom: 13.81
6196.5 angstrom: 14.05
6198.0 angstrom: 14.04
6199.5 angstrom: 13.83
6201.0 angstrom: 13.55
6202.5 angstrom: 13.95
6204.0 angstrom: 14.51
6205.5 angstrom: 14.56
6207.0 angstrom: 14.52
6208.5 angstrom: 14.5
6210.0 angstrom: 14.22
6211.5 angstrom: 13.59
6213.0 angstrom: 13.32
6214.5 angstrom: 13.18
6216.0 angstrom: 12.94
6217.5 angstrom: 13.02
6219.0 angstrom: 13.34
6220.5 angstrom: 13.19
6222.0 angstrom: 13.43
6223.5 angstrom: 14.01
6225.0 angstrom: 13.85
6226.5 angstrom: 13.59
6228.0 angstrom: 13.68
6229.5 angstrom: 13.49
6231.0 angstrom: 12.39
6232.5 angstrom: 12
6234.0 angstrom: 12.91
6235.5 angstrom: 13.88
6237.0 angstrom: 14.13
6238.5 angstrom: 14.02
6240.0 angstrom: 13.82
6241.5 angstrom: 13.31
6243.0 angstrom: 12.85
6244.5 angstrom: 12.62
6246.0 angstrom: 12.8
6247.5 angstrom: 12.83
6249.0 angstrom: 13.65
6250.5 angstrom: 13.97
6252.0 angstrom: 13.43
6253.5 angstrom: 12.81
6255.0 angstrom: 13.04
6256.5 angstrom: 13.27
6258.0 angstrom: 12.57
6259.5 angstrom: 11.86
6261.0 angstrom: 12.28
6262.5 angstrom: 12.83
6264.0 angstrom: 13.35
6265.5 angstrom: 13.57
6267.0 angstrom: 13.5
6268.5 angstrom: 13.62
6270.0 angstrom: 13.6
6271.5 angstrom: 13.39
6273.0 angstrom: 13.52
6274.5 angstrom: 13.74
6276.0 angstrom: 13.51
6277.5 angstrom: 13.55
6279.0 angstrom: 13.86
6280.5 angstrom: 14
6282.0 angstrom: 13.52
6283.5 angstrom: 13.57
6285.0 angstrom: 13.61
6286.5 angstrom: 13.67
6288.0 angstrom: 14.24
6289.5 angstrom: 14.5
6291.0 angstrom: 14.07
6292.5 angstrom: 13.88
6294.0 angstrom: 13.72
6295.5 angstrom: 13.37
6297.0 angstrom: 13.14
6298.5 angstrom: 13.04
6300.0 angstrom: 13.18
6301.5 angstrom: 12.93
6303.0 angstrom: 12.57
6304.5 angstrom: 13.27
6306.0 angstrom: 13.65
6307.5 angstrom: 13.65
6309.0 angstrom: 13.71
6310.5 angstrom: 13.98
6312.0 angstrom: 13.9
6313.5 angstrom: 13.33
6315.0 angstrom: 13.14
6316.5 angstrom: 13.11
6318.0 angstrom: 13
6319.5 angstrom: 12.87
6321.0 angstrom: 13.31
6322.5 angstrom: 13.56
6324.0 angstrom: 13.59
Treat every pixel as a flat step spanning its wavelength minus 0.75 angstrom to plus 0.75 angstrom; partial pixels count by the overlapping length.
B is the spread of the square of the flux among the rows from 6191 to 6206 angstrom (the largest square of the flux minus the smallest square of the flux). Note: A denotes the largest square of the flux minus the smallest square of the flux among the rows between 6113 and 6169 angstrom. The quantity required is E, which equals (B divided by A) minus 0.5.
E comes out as -0.2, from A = 136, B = 38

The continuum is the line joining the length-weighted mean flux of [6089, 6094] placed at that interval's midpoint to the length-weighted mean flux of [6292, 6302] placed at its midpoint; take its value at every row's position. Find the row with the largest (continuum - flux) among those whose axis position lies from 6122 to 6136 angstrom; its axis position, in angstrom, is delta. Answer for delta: 6123.0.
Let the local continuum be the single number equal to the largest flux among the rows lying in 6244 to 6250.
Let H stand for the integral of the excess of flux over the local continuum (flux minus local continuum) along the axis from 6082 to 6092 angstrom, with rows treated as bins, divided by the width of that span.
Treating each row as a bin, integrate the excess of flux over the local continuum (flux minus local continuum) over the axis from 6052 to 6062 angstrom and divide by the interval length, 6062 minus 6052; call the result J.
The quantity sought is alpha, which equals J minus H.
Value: 0.45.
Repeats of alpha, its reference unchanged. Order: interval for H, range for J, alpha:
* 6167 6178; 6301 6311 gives 0.57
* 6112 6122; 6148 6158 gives -0.35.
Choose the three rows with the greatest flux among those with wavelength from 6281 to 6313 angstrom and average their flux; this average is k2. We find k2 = 14.3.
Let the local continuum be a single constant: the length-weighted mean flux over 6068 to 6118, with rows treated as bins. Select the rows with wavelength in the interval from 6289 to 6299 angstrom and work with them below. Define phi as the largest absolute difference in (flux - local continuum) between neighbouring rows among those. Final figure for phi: 0.4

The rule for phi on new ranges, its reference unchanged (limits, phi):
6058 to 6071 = 0.6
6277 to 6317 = 0.7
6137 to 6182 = 2.2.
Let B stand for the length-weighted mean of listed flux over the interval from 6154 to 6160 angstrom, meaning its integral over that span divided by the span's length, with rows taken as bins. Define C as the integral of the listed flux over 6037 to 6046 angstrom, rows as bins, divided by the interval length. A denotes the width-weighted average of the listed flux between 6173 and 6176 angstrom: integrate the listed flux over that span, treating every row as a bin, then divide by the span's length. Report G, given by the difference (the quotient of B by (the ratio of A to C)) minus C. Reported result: -0.9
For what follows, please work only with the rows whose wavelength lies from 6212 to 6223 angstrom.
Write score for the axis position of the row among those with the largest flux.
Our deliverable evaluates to 6222.0 angstrom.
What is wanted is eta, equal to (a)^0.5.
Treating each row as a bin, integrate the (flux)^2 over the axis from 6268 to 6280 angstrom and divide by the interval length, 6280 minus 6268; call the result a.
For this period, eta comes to 13.6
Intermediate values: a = 185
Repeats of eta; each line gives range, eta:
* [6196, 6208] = 14.1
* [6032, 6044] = 14.1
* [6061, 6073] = 13.9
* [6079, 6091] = 13.9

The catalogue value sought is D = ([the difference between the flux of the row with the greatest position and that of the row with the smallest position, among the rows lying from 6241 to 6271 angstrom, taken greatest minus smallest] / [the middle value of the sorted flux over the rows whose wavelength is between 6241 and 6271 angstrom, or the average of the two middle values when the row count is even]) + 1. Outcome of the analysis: 1.02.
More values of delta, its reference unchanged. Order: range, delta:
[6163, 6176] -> 6163.5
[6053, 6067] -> 6066.0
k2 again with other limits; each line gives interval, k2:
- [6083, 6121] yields 14.4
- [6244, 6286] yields 13.9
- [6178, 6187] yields 14.1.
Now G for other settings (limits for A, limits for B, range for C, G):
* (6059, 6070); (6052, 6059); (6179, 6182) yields 0.4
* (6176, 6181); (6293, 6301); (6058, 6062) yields -0.6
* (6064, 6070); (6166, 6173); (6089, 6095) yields -1.6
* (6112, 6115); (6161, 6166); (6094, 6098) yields -4.2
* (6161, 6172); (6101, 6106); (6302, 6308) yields 1.9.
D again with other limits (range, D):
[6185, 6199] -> 1.00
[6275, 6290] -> 1.07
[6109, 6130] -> 0.99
